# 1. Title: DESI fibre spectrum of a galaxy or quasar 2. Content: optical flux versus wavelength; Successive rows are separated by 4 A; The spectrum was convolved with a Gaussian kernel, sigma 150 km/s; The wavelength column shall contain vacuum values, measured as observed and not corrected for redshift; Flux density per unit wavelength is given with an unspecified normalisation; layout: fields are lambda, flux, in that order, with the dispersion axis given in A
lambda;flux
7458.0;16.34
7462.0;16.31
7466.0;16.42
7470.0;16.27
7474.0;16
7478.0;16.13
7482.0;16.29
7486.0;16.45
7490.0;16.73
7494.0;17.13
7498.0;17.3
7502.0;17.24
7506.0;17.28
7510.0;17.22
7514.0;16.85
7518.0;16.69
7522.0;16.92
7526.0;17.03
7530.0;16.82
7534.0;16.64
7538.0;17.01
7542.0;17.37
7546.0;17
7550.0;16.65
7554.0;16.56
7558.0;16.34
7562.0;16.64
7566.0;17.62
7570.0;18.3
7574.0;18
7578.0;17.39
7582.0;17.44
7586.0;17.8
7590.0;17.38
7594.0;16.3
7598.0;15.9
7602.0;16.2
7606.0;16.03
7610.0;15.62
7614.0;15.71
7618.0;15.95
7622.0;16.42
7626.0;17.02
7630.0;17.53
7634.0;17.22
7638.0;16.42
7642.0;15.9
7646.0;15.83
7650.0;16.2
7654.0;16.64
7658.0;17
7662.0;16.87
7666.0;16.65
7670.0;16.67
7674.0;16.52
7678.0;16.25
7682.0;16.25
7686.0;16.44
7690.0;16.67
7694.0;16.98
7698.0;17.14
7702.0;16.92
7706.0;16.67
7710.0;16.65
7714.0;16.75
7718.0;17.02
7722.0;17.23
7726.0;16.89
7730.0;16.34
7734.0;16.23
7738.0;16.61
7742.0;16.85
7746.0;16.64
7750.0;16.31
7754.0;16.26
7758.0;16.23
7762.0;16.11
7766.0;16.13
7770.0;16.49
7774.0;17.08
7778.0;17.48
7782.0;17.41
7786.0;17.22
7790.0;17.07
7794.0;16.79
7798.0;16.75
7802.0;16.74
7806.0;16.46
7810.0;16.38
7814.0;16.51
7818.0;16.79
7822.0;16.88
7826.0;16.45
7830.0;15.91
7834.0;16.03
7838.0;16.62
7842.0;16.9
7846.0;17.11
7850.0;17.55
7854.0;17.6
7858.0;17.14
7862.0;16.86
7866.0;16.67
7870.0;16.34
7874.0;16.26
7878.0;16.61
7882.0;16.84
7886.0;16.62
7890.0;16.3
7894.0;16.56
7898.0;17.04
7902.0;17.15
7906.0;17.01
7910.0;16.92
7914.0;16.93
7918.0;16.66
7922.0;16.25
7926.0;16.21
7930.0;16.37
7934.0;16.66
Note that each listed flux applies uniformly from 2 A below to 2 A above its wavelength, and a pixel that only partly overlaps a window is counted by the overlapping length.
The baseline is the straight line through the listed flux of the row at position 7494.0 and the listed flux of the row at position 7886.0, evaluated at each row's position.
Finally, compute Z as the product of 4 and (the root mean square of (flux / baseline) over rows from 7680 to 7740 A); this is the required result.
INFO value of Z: 3.97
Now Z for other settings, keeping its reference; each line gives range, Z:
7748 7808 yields 3.99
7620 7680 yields 3.93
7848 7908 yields 4.05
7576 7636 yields 3.93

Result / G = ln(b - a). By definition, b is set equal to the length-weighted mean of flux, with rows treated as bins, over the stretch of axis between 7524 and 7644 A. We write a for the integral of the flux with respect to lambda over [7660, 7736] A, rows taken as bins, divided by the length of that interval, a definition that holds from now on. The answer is -2.2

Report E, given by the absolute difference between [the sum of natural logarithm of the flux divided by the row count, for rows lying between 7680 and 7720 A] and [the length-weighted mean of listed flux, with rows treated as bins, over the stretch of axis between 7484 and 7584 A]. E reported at 14.2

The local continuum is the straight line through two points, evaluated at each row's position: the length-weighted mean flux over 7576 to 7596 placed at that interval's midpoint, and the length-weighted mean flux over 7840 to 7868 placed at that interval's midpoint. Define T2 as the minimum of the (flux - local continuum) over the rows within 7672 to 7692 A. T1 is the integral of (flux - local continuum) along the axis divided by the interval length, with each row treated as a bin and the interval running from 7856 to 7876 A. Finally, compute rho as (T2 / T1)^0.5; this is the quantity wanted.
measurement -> 1.4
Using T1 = -0.46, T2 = -1.0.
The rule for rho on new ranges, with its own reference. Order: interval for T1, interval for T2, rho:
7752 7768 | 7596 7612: 1.3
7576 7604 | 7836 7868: 1.2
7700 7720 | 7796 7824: 1.4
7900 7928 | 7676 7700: 1.7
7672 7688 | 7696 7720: 0.8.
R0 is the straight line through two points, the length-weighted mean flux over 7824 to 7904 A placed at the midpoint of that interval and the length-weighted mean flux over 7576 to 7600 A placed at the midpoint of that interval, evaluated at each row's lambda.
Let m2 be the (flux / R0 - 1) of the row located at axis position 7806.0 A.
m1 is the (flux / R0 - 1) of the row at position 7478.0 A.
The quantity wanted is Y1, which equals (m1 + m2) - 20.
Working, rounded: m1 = -0.060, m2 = -0.02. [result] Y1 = -20.08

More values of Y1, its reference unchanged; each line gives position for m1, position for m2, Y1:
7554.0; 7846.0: -20.01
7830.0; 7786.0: -20.03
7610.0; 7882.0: -20.07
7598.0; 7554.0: -20.10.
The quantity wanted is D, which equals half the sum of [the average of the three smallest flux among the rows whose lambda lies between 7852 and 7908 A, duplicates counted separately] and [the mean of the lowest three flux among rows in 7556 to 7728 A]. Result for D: 16.0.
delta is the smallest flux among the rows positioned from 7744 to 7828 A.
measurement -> 16.11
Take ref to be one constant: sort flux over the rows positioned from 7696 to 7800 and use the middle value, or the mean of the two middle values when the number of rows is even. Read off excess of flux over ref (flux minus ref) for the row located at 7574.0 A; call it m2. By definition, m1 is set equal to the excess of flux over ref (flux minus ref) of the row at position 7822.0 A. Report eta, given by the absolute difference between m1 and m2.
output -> 1.1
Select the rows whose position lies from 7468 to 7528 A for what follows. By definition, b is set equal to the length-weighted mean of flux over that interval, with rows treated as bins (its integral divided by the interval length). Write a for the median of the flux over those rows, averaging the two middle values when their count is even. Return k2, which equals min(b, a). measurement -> 16.77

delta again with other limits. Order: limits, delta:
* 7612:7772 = 15.71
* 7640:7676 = 15.83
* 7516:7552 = 16.64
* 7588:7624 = 15.62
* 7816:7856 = 15.91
